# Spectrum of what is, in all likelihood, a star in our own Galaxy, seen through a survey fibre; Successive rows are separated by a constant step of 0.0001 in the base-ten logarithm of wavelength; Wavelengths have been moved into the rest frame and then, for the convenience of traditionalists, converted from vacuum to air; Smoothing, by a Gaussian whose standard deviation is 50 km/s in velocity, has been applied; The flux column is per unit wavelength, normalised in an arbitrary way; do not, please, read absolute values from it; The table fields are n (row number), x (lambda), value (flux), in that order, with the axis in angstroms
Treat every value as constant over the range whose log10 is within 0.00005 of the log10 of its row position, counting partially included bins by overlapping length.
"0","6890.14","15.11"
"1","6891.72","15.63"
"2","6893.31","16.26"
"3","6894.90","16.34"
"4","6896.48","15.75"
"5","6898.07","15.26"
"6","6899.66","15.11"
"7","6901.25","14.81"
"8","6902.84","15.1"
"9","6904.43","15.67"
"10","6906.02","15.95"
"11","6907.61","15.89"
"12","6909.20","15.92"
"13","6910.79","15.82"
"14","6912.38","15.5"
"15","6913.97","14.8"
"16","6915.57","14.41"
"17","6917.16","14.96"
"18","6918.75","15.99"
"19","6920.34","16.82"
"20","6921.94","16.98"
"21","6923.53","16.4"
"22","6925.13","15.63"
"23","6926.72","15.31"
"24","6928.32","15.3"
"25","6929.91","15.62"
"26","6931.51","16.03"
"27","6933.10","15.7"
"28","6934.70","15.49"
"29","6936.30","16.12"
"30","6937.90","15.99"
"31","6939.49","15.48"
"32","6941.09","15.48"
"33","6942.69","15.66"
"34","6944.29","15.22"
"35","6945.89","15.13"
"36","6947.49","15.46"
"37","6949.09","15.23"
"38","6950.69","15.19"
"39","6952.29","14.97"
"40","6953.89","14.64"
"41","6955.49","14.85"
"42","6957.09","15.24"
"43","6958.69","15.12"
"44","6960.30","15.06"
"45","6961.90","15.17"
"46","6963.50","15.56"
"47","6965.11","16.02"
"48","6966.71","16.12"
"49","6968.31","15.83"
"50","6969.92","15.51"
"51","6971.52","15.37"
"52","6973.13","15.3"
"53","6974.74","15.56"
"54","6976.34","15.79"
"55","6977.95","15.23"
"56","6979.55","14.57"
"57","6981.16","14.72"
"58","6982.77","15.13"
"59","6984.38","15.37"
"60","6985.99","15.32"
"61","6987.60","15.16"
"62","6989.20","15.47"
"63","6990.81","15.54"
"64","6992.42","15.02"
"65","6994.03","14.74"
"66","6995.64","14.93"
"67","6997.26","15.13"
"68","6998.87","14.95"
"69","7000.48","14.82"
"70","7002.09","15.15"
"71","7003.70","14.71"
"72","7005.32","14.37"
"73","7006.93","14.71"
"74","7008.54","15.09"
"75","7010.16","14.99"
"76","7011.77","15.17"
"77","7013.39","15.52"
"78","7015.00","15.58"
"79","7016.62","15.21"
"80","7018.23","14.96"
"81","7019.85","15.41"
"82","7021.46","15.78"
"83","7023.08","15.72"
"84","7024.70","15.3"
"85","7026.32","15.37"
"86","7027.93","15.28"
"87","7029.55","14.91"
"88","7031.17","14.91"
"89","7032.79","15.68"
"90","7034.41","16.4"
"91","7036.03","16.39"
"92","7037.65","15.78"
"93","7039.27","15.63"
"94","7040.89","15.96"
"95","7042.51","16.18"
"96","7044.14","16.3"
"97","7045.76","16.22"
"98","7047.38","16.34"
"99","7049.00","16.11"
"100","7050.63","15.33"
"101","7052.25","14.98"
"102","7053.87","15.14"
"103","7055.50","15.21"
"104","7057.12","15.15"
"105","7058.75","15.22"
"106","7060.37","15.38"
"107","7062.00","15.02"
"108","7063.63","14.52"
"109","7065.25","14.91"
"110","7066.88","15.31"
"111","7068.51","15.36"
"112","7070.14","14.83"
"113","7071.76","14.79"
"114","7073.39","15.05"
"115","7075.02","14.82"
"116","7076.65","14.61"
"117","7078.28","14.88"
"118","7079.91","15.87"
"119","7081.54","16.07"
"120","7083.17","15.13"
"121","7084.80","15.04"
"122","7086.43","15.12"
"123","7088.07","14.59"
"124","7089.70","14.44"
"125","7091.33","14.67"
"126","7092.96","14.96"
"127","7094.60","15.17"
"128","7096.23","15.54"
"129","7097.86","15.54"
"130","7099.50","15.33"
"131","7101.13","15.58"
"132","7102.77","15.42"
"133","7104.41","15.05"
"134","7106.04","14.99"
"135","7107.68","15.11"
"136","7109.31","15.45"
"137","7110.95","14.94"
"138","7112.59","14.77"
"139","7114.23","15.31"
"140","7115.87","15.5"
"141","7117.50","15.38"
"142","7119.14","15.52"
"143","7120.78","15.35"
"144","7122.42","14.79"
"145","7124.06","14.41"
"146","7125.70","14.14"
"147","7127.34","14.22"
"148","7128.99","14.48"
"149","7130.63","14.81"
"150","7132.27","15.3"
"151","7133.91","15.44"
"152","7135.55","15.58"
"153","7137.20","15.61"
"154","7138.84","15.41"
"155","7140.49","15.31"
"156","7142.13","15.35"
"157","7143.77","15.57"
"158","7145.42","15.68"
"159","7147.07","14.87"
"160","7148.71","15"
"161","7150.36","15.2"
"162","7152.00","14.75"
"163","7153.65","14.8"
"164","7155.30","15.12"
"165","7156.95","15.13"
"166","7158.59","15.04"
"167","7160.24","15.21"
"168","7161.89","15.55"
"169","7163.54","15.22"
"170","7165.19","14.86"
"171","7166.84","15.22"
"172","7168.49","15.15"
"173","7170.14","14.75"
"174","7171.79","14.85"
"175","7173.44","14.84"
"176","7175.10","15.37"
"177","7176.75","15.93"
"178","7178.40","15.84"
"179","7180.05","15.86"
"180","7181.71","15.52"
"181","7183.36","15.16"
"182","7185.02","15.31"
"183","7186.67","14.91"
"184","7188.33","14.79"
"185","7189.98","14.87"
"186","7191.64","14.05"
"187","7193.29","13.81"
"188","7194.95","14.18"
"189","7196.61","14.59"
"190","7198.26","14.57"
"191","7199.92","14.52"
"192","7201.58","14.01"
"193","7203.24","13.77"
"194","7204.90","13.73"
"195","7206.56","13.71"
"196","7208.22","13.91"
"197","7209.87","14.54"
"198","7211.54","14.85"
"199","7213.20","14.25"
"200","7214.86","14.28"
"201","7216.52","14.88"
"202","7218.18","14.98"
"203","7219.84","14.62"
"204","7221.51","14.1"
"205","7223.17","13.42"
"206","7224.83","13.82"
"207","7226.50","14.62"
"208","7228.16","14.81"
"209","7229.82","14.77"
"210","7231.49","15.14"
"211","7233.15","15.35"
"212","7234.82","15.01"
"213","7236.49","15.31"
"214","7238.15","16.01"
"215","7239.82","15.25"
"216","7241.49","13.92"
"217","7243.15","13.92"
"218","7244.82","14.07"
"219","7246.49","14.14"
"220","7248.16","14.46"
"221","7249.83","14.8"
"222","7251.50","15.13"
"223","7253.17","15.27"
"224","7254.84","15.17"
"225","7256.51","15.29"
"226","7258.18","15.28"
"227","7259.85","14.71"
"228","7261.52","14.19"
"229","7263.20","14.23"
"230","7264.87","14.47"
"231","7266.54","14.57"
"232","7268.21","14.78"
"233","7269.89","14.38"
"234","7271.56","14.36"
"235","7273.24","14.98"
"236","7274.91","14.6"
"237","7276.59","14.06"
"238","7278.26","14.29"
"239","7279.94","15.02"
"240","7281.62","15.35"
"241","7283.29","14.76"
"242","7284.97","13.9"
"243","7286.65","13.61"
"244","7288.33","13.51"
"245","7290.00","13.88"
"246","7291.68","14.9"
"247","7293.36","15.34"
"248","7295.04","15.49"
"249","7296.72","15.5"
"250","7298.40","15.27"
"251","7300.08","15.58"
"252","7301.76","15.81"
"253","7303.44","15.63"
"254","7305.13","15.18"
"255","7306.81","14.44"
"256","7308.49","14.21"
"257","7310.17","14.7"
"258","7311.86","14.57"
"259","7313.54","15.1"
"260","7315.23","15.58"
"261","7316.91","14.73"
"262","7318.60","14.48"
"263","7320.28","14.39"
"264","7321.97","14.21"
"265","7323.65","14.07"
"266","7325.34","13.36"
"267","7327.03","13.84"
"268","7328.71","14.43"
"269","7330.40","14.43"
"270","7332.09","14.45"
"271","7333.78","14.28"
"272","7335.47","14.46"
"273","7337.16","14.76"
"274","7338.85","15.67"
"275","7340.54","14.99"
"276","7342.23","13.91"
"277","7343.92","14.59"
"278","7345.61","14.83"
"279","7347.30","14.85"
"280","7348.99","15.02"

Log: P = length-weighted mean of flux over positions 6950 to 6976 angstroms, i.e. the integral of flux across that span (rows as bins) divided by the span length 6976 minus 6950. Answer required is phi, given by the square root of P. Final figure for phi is 3.92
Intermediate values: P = 15.4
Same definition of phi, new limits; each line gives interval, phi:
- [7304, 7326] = 3.82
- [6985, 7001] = 3.89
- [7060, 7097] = 3.88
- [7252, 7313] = 3.84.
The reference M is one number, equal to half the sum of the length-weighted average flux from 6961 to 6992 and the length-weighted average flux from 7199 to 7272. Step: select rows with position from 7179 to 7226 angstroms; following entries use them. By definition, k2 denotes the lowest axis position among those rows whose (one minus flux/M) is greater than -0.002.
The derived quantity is 7186.67 angstroms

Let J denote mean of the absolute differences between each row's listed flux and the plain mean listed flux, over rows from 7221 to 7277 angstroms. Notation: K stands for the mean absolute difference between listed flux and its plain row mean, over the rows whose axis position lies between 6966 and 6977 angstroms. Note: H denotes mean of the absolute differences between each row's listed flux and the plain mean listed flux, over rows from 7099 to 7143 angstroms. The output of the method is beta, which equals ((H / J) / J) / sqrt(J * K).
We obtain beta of 5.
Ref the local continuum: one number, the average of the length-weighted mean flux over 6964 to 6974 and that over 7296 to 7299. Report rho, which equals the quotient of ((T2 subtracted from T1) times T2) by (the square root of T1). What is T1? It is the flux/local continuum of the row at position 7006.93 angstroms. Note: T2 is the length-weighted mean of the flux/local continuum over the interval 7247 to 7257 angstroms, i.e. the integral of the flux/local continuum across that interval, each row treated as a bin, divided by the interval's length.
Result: -0.017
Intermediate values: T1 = 0.947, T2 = 0.964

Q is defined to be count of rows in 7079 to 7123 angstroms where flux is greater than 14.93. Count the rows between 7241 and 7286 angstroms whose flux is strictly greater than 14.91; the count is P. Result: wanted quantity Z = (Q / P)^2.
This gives 7.6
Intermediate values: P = 8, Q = 22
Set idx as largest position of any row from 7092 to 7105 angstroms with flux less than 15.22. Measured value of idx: 7104.41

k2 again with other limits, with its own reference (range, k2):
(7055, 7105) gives 7063.63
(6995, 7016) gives 6995.64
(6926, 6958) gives 6952.29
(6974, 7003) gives 6979.55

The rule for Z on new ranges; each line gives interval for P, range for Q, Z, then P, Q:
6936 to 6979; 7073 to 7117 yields 0.6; 25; 20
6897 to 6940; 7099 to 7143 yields 0.7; 24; 20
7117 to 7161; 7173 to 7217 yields 0.2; 18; 7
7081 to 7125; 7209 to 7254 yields 0.2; 21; 9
